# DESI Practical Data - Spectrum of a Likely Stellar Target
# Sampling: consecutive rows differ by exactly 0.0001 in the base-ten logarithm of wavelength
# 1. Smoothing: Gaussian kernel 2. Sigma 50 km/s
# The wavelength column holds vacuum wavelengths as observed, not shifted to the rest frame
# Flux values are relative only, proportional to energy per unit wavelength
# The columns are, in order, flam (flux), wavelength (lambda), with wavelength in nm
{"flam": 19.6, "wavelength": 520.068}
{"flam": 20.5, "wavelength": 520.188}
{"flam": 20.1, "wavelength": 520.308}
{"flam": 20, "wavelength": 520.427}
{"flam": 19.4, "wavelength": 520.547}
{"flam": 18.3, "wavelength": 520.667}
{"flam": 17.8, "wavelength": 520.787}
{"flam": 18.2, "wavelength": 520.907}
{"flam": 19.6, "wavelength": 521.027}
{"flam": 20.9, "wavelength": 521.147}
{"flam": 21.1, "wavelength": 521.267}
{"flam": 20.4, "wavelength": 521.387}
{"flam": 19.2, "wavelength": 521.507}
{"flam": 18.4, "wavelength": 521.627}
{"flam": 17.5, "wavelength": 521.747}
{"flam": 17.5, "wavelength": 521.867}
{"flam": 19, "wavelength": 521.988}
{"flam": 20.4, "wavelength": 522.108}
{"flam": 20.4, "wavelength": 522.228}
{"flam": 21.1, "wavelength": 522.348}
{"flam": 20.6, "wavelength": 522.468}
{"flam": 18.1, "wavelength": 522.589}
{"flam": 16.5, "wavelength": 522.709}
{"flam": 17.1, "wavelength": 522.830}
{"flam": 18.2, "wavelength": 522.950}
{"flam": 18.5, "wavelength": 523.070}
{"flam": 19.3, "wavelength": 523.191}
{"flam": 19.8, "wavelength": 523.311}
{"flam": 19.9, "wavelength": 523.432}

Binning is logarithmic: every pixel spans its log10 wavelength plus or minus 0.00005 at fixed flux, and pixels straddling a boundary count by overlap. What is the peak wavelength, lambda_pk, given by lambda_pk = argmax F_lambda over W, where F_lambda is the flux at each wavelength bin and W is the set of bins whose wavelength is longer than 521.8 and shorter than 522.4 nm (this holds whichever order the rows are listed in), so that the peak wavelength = 522.348 nm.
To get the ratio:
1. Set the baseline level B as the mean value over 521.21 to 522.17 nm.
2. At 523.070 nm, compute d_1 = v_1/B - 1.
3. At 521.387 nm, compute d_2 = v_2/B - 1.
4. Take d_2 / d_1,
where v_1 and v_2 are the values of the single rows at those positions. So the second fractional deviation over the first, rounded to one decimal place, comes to -1.8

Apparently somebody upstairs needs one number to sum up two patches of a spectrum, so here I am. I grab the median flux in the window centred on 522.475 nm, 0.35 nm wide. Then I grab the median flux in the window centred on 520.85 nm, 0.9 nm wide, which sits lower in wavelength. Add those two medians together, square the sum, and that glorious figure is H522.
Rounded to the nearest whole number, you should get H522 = 1608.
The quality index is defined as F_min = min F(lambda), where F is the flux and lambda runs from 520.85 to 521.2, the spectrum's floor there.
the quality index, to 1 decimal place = 18.2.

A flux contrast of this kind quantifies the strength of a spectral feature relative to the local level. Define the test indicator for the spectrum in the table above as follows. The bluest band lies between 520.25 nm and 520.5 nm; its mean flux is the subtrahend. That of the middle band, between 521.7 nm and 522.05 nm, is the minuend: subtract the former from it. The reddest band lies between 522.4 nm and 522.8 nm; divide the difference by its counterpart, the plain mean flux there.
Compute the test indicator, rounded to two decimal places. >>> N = -0.11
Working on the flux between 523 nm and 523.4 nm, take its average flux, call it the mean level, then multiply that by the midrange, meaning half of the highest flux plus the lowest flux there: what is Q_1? 368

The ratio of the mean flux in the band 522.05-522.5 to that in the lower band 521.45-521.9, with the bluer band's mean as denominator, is 1.14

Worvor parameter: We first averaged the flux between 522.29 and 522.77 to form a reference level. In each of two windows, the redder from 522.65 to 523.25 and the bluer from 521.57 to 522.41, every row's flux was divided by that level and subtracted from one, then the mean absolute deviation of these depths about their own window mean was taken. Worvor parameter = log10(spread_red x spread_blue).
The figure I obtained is -2.51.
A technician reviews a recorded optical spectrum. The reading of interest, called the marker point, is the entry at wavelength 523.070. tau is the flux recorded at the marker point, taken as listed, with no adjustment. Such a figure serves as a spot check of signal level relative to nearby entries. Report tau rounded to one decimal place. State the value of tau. 18.5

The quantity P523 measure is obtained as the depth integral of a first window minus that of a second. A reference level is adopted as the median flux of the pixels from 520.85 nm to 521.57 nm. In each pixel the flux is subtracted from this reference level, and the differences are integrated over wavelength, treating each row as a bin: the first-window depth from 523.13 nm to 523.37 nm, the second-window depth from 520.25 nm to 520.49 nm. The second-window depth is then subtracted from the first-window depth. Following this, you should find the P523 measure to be 0.12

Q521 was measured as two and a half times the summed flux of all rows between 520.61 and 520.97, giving 136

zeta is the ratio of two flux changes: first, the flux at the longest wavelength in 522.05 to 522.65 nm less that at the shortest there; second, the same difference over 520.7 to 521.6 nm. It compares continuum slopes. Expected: -1.6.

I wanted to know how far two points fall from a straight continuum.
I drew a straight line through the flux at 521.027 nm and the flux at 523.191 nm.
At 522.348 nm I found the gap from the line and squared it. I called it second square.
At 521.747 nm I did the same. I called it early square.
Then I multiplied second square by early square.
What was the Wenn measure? 11.3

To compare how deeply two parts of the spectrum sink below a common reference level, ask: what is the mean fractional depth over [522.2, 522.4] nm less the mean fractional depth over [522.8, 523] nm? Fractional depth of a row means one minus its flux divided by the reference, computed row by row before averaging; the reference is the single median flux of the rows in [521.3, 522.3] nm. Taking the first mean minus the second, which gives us -0.16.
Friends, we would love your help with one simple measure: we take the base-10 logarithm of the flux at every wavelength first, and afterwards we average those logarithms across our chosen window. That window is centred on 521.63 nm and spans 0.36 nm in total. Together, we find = 1.26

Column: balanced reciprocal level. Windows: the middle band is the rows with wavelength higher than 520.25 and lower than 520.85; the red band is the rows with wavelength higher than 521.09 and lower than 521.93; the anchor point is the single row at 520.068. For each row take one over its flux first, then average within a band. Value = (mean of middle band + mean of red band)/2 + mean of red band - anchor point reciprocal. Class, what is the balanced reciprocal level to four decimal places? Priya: 0.0534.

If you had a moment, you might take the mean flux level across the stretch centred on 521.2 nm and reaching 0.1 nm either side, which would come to 21.0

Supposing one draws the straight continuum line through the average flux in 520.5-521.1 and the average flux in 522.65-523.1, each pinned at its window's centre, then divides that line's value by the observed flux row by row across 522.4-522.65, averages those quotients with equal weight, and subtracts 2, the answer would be -1.08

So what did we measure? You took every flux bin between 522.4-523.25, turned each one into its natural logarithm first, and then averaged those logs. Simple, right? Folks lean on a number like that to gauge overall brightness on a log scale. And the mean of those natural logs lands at 2.91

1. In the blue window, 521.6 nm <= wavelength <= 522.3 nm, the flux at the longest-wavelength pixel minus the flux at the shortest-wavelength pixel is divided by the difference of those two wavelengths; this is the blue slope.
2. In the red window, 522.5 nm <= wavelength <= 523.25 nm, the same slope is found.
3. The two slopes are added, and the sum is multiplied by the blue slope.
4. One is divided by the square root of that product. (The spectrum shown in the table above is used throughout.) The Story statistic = 0.24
